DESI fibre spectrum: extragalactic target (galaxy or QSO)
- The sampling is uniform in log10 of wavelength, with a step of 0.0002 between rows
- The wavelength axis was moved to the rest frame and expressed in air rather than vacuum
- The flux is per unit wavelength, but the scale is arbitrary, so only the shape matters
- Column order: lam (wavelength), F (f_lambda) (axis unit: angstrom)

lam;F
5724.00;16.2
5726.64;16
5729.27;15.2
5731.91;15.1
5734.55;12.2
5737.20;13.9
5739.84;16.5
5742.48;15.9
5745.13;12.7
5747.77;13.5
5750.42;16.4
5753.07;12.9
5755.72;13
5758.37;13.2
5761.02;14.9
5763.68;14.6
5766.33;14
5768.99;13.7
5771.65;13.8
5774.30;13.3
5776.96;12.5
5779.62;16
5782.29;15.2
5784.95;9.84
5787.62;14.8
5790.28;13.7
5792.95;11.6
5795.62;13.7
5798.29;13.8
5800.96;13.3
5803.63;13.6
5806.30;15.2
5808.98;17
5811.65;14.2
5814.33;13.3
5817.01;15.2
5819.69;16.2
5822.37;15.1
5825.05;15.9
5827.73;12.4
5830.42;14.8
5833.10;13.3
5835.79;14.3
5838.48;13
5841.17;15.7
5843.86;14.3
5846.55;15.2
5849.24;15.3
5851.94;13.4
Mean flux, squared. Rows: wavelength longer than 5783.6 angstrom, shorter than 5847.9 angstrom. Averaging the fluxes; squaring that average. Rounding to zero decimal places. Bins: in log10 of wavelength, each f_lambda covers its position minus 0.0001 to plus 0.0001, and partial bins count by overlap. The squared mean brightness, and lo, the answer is 200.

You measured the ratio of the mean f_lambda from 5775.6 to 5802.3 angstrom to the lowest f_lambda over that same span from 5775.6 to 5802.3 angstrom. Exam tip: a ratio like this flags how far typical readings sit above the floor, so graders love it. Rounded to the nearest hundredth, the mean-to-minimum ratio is 1.37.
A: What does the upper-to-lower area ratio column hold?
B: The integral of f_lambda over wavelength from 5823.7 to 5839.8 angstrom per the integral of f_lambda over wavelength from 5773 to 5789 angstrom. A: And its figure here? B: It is 1.03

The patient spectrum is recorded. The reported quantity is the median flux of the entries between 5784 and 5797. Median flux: 13.7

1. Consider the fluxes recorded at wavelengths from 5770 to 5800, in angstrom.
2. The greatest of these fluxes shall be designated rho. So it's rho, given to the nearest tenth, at 16.0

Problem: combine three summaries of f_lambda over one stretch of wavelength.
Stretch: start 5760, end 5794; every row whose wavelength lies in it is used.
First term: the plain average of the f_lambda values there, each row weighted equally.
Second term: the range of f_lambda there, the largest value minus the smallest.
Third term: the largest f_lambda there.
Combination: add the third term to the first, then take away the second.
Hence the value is 23.5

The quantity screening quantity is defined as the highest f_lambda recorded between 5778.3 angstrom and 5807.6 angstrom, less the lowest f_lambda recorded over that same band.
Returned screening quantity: 6.2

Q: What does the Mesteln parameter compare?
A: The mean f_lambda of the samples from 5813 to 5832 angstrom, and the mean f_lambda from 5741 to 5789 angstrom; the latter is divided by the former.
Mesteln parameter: 0.95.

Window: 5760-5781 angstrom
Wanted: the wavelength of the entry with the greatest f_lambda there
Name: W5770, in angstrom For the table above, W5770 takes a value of 5779.62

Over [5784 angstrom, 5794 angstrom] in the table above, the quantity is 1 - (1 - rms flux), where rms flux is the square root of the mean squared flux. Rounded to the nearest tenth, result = 12.6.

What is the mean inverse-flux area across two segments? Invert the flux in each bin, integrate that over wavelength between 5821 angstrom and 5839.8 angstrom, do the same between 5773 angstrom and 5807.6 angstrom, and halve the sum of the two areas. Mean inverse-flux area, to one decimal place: 2.0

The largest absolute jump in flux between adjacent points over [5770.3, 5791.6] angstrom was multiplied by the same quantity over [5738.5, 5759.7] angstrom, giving 19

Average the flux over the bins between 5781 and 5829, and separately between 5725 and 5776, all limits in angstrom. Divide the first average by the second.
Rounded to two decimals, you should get 0.99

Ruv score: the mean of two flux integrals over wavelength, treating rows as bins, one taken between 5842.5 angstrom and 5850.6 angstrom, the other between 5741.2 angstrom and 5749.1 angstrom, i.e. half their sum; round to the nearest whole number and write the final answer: 116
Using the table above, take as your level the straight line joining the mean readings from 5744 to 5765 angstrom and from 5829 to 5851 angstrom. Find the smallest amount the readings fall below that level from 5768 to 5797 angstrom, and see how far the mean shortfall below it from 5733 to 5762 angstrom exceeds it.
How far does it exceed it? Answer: 1.7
